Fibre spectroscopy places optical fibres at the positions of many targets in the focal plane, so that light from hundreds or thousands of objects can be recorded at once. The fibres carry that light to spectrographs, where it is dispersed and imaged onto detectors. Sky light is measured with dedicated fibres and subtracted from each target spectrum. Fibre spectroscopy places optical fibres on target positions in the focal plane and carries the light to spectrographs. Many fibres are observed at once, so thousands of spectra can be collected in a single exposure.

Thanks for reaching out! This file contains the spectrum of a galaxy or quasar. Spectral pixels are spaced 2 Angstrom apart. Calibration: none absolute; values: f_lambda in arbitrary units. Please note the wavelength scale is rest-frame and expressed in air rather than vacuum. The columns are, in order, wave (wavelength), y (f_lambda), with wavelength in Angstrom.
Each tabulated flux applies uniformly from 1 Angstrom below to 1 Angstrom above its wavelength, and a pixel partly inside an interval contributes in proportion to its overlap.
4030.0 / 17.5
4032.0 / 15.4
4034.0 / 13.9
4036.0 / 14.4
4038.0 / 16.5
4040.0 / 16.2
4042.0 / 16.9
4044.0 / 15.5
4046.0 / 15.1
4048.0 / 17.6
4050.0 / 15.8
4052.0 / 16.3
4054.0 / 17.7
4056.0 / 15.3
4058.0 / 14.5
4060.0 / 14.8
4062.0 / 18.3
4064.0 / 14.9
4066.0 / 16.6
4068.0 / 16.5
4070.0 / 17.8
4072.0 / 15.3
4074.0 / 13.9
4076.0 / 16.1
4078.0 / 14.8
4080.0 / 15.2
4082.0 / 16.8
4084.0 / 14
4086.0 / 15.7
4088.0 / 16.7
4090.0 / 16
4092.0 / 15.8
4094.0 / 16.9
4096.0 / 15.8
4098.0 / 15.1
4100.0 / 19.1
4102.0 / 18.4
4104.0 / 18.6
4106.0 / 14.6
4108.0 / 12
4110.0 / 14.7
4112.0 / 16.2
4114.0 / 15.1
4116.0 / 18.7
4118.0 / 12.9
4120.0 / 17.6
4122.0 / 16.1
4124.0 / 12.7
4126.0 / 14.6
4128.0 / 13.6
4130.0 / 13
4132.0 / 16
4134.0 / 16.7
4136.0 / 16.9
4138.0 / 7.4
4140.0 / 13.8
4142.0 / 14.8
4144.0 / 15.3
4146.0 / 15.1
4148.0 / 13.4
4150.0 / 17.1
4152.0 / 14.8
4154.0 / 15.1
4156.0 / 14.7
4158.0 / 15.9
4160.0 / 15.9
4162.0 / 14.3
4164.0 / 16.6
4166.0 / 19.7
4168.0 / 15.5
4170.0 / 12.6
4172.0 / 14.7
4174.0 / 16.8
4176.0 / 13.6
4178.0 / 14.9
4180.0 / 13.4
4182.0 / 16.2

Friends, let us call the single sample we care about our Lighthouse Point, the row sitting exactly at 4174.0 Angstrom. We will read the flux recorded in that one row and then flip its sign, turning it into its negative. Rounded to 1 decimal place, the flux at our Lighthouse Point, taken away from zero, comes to -16.8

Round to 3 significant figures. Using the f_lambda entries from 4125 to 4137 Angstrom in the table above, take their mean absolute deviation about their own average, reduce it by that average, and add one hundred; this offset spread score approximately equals 86.3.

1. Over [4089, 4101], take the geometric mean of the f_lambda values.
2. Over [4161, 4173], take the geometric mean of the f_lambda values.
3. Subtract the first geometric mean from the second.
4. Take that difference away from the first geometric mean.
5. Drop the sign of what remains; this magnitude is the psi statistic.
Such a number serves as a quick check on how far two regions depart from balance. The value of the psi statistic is 17.4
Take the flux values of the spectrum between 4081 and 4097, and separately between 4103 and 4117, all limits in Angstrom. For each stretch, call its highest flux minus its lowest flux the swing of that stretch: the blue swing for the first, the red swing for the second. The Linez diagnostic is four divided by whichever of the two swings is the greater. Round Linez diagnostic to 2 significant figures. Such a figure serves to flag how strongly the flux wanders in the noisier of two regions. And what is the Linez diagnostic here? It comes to 0.60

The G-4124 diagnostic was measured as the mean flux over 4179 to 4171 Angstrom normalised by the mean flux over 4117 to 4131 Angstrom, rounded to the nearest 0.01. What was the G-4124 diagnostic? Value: 1.04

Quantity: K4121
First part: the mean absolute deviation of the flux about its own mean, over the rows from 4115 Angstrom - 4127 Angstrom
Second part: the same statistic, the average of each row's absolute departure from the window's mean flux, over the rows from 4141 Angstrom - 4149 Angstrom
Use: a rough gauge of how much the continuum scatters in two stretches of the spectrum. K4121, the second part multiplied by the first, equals 1.27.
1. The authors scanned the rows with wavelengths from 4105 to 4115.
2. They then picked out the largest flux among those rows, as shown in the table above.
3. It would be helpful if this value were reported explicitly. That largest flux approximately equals 16.2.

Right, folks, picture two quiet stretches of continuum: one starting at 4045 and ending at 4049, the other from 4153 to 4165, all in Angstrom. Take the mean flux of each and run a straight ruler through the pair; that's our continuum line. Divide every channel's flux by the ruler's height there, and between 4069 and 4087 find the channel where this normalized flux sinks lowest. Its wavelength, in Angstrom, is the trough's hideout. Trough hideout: 4074.0 Angstrom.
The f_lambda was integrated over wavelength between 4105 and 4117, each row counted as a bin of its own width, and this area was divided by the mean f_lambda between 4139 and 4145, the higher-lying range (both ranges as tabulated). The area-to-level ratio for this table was 12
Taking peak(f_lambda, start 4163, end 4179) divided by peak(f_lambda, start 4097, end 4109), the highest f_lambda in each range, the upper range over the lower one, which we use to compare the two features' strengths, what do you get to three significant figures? 1.03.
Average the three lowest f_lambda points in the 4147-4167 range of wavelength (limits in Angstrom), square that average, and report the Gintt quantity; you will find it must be 200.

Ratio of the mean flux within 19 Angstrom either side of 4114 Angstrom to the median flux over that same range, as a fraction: 1.028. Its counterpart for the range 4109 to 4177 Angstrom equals 0.997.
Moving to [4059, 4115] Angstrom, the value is 1.007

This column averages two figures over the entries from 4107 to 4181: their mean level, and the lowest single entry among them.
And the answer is 11.2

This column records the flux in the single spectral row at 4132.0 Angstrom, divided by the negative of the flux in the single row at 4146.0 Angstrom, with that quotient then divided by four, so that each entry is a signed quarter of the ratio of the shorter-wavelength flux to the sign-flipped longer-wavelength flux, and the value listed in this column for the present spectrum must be -0.265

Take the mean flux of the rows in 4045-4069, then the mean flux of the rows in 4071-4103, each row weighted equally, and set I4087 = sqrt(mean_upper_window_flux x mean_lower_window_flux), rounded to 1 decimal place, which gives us 16.0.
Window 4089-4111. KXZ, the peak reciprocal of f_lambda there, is 0.083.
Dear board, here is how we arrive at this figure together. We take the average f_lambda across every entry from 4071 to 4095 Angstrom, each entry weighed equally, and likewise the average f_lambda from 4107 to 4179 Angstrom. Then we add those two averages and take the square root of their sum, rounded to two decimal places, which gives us 5.53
